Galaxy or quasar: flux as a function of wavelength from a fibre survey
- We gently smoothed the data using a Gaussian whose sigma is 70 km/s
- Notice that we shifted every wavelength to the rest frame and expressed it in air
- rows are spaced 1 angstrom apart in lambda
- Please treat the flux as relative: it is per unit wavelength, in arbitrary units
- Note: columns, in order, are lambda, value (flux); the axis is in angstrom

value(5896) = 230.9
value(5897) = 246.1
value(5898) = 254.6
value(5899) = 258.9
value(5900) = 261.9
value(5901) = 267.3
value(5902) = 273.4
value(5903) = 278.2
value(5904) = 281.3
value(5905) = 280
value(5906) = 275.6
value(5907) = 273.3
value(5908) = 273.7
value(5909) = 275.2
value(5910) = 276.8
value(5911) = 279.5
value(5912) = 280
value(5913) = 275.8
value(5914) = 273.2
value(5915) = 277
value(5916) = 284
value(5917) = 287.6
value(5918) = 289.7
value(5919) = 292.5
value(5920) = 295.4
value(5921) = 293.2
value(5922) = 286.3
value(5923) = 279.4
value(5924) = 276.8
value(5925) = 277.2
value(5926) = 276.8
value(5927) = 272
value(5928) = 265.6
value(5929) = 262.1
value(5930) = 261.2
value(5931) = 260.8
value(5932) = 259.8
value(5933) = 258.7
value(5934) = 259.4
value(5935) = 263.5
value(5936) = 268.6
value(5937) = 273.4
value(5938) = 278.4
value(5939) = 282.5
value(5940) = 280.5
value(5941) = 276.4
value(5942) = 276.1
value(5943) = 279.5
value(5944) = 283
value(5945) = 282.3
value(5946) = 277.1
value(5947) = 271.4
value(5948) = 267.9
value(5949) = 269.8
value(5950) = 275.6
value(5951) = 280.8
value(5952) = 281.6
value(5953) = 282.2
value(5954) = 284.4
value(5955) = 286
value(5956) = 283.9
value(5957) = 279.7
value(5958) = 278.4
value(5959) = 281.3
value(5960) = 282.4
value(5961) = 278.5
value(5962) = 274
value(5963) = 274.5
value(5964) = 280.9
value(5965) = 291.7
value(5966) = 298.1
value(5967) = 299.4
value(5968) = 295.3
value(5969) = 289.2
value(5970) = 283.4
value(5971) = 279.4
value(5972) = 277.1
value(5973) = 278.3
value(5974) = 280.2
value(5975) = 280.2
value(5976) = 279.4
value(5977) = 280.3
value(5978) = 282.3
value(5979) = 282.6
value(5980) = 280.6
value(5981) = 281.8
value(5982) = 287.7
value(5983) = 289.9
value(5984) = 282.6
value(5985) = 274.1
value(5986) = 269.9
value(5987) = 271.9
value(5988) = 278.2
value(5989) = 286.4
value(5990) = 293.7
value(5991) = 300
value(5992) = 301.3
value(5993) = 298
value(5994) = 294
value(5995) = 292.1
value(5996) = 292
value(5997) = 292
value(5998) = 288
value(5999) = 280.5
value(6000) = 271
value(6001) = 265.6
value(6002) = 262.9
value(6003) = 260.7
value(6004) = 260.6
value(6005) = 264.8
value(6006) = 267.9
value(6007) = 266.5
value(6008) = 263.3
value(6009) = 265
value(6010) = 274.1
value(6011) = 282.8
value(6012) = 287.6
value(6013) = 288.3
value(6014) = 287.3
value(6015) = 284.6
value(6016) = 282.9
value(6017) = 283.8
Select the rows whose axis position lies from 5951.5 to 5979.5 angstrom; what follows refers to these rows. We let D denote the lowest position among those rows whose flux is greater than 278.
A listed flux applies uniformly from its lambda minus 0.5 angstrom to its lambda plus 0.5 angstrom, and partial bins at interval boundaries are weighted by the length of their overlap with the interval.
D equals 5952 angstrom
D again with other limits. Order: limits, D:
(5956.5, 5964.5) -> 5957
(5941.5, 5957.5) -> 5943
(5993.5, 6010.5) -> 5994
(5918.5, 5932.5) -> 5919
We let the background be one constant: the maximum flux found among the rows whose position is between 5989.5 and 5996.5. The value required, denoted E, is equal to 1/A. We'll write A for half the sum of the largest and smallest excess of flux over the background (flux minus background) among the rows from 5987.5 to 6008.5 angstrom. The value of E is -0.049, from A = -20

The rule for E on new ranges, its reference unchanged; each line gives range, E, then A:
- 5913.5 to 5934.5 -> -0.041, -24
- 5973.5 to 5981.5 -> -0.049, -20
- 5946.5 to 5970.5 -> -0.057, -18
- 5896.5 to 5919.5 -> -0.031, -32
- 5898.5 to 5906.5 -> -0.032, -31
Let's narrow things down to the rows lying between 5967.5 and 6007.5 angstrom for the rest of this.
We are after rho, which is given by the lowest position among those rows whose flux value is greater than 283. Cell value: 5968 angstrom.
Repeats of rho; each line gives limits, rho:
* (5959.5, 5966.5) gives 5965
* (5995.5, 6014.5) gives 5996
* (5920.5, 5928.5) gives 5921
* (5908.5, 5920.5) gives 5916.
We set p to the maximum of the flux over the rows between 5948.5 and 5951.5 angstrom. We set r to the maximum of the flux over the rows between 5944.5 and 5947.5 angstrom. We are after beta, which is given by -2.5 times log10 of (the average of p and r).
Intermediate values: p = 280.8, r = 282.3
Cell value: -6.12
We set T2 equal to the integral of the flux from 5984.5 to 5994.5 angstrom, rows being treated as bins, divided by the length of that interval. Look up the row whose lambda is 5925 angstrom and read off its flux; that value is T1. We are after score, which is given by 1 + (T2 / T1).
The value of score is 2.03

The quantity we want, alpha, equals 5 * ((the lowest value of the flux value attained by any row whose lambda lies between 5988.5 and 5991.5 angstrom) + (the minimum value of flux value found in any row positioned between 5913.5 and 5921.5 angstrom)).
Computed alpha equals 2798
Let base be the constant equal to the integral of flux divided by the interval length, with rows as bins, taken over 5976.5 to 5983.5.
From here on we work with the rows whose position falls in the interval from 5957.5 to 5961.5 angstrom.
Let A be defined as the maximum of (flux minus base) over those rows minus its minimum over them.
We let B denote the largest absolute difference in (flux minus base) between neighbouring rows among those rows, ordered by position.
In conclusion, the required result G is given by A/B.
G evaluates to 1.0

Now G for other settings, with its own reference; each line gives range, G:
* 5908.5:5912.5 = 1.8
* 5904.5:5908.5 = 1.5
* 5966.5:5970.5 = 2.6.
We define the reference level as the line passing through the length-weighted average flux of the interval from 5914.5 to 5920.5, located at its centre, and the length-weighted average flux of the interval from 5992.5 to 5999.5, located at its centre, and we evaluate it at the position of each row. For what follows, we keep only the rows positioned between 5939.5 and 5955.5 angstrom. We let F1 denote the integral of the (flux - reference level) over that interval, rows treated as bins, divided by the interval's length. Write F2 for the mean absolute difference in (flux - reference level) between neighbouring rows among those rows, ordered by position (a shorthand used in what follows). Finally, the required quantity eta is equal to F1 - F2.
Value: -13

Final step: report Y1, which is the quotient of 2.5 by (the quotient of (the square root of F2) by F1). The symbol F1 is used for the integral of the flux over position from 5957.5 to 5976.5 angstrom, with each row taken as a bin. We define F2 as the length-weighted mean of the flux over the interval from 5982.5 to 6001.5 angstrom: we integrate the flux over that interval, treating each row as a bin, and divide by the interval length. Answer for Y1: 797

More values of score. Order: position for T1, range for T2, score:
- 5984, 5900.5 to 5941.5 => 1.98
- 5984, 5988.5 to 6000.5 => 2.03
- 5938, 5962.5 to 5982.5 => 2.02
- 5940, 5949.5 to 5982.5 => 2.01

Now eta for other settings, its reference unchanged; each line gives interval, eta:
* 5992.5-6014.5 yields -17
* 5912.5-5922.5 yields -6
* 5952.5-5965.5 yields -11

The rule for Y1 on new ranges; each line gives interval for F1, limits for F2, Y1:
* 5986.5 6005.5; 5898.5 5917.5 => 807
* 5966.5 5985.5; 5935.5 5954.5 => 808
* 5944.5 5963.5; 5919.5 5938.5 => 802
